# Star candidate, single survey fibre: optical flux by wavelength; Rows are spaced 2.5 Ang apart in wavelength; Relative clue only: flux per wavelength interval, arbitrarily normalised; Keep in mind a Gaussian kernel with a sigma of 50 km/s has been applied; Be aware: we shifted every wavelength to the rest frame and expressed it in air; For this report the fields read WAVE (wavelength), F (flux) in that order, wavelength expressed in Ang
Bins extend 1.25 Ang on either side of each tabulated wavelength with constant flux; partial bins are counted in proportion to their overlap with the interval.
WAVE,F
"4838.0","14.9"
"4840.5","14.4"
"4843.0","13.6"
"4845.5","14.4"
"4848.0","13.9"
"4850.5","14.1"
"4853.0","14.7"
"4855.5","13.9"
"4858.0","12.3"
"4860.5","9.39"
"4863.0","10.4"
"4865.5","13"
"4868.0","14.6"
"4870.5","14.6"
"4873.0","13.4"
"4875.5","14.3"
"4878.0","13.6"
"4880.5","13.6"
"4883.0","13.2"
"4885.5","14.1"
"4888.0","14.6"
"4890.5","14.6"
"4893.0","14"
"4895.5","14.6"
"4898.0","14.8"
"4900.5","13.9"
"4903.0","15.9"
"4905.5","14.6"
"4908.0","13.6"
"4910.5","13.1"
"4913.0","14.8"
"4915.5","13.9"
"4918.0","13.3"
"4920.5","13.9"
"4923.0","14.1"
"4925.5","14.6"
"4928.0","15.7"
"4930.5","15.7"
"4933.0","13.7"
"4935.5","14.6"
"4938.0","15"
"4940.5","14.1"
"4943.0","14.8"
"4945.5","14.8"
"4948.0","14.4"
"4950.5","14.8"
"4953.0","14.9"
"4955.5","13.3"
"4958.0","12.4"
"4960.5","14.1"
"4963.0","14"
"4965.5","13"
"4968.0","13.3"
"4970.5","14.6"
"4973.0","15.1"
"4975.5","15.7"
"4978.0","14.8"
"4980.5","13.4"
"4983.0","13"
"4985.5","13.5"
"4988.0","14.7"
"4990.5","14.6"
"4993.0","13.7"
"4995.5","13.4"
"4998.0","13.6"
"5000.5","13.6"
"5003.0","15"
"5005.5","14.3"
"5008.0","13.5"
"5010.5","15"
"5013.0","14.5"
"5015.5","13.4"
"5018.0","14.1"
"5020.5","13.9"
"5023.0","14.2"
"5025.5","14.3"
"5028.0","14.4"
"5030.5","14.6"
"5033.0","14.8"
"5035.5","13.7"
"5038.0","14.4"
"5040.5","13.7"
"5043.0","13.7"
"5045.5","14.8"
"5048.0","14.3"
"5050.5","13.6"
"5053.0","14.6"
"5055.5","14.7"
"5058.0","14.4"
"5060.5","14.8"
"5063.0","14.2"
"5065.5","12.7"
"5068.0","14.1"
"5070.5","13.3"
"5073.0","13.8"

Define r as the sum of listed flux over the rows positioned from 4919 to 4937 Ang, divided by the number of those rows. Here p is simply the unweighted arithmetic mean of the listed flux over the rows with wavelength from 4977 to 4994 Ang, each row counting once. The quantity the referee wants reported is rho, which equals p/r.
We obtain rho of 0.96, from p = 14.0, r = 14.6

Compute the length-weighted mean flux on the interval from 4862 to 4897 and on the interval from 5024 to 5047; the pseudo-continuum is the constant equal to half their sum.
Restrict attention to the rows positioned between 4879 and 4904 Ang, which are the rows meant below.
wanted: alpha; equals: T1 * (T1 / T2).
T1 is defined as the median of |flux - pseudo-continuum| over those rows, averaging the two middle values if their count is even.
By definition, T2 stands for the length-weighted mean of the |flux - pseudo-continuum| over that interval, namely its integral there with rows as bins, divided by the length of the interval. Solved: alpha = 0.58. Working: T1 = 0.6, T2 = 0.6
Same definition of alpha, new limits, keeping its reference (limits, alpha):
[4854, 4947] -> 0.40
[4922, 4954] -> 0.81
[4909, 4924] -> 0.39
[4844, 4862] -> 0.12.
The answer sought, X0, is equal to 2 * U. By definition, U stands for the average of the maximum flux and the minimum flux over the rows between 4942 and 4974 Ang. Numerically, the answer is 27.5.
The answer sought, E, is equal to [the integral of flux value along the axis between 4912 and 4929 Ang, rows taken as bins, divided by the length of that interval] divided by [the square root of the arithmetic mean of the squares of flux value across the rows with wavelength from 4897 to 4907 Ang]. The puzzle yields 0.97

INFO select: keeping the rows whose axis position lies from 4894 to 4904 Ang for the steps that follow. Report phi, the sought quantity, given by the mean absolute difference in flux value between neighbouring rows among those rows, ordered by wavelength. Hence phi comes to 1.03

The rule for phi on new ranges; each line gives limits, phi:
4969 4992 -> 0.70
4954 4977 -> 0.80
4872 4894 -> 0.50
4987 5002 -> 0.30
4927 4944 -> 0.82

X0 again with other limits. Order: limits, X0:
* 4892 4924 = 29.0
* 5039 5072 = 27.5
